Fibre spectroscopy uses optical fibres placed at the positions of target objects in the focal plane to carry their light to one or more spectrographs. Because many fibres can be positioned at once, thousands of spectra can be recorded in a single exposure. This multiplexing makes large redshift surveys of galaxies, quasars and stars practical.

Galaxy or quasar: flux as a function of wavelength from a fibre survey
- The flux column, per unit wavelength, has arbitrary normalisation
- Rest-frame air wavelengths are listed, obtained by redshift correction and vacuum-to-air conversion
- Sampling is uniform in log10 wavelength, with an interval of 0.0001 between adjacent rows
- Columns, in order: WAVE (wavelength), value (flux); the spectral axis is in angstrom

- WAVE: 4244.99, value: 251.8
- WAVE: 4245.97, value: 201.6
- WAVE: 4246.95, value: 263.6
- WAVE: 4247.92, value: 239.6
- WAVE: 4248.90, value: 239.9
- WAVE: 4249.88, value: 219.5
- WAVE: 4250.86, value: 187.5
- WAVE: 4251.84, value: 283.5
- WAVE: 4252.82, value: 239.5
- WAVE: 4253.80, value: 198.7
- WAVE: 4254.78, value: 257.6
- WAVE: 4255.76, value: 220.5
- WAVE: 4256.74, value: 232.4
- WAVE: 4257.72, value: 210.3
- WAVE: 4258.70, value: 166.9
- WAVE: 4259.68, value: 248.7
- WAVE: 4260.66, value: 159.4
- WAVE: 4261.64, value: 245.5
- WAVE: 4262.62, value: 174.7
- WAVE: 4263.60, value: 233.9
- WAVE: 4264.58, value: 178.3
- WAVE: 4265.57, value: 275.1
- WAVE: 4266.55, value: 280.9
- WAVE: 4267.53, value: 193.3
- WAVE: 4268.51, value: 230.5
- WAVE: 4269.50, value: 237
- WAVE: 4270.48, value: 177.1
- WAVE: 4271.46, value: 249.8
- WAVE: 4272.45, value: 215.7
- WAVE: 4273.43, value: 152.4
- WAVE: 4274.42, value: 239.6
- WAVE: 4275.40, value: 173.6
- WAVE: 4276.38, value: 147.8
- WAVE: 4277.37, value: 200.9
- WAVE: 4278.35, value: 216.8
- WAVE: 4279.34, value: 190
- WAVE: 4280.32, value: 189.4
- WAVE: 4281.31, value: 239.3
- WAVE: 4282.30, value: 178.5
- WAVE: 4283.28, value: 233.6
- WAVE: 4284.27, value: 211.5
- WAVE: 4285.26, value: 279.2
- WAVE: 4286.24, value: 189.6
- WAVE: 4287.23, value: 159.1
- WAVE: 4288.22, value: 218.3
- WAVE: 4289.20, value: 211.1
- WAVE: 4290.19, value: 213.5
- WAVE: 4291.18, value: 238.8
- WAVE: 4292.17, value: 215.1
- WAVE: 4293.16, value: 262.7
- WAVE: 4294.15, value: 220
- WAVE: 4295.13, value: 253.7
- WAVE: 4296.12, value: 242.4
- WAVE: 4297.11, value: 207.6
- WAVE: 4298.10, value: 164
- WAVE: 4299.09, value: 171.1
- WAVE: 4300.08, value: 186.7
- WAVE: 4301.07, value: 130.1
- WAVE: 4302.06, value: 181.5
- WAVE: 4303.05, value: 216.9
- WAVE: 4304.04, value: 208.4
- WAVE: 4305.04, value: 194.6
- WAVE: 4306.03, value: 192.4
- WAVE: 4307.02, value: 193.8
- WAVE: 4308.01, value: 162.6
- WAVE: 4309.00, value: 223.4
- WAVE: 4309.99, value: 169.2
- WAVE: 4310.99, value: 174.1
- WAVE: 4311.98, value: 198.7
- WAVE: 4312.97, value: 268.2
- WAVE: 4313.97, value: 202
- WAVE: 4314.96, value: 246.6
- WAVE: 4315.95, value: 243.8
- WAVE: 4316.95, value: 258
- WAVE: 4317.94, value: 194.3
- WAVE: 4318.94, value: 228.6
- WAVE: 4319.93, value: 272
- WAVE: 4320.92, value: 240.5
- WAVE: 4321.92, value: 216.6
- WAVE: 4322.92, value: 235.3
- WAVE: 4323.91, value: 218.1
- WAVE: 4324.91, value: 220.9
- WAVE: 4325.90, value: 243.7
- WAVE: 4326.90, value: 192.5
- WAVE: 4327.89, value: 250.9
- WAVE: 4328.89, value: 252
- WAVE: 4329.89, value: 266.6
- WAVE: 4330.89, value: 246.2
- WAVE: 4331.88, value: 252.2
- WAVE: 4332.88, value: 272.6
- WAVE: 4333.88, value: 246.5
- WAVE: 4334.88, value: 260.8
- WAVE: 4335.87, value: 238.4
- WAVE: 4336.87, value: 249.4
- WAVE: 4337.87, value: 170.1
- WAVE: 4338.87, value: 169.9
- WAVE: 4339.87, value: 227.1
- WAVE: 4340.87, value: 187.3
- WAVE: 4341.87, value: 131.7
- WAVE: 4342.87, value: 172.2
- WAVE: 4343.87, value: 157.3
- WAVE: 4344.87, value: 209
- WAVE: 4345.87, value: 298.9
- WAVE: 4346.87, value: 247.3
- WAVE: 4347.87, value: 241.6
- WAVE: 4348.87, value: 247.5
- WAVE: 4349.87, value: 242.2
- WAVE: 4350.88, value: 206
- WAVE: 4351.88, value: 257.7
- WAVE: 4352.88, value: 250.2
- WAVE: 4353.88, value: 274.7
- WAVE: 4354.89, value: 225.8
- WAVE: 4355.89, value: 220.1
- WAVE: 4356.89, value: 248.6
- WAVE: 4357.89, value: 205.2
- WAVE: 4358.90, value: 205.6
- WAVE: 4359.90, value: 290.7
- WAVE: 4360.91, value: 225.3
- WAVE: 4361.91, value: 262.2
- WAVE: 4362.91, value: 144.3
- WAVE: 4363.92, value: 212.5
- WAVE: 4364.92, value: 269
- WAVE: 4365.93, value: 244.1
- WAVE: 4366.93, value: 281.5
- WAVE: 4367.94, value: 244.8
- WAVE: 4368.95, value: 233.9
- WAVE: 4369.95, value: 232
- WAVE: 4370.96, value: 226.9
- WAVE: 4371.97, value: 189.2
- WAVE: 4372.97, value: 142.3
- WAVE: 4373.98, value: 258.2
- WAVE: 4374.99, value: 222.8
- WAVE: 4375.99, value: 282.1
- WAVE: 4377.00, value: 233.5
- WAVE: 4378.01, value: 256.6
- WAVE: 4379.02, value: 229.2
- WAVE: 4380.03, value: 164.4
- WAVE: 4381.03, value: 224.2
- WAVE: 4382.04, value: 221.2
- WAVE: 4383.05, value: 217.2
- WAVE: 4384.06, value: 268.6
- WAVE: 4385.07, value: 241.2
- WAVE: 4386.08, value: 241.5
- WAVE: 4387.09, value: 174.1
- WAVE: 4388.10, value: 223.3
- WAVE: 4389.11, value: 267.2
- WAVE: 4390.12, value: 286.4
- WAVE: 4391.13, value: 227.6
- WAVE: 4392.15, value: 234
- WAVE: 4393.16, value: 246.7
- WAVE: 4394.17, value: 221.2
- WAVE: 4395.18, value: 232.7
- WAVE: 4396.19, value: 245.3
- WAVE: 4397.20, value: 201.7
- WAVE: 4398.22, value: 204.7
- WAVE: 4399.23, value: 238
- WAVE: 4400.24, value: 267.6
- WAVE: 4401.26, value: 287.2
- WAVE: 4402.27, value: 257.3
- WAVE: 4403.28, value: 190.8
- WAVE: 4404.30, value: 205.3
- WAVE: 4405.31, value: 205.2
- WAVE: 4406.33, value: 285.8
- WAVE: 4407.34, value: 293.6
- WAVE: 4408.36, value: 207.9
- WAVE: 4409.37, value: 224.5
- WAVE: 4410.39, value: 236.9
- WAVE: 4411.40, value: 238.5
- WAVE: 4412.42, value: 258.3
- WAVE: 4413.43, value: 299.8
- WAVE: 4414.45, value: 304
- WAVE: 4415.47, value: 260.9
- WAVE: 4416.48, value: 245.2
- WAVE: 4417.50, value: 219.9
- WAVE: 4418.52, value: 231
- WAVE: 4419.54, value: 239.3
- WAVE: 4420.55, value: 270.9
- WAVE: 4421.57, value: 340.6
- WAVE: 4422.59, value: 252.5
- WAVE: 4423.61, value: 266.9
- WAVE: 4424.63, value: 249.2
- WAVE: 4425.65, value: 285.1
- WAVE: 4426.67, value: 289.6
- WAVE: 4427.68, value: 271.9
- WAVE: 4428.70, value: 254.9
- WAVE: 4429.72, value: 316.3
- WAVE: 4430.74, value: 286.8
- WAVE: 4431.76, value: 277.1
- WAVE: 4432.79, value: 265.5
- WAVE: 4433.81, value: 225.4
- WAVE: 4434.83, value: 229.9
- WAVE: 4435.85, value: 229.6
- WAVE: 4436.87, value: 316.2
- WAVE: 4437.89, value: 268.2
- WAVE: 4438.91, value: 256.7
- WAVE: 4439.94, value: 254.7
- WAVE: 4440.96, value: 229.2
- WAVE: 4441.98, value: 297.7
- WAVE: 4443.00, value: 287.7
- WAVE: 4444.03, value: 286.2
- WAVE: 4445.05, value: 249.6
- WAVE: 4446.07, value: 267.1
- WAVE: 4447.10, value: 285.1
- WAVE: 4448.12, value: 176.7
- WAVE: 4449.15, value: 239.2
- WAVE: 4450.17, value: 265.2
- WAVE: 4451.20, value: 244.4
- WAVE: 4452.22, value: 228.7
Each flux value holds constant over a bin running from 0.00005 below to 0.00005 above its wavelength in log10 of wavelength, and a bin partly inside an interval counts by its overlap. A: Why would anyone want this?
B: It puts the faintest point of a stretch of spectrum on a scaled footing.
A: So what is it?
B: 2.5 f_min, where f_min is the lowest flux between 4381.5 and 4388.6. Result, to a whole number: 435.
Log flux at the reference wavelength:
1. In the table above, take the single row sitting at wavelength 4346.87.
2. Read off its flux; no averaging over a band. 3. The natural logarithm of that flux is 5.51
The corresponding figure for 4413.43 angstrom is 5.70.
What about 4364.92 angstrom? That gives 5.59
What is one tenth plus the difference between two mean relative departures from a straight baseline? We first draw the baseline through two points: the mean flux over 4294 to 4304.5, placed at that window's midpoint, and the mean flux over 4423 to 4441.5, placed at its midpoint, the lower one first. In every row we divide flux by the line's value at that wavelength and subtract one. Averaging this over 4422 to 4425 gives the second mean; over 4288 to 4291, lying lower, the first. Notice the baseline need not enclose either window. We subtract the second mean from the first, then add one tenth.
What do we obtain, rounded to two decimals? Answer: 0.23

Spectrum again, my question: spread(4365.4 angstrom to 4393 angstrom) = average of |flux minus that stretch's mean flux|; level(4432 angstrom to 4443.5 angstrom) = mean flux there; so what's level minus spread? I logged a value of 236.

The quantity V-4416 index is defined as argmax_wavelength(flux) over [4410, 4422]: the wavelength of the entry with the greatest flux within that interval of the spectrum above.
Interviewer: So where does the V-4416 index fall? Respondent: 4421.57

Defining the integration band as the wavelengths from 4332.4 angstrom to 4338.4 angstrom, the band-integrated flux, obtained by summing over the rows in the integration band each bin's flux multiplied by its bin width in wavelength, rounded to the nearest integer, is 1435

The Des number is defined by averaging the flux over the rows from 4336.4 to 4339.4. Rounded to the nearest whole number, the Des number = 196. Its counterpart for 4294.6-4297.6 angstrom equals 235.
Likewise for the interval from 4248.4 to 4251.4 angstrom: 216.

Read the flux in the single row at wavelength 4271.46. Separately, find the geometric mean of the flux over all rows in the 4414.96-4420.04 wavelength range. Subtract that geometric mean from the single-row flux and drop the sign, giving 11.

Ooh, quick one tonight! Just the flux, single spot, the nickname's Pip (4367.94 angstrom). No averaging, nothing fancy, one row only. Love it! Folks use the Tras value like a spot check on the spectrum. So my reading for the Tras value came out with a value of 244.8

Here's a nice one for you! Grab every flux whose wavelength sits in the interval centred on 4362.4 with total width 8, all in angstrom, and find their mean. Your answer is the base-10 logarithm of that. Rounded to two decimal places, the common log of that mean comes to 2.36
